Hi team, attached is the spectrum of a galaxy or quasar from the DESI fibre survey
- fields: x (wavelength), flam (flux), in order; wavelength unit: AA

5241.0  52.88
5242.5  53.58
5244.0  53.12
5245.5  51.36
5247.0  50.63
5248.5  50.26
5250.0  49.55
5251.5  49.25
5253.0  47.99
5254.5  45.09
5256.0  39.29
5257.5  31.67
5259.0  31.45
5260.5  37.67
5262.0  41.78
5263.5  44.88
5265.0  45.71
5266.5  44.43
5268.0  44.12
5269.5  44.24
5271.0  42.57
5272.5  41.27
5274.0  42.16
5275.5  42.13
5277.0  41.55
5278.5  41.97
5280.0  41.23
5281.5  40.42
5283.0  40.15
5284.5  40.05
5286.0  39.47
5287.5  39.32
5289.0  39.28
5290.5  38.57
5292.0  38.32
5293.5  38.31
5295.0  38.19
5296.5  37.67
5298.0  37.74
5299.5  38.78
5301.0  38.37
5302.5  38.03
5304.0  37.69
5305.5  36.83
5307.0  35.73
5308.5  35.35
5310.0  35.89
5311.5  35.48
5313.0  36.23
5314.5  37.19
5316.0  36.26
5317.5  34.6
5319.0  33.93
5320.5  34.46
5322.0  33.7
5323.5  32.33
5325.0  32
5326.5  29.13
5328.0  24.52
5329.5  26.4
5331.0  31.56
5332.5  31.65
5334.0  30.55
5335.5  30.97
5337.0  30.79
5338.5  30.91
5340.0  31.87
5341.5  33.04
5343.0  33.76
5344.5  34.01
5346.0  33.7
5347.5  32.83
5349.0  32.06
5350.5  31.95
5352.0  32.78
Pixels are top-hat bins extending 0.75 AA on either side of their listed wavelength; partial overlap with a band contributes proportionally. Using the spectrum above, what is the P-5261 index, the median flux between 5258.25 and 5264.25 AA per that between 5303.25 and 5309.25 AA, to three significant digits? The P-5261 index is 1.09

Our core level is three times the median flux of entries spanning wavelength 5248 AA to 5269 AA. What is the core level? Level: 134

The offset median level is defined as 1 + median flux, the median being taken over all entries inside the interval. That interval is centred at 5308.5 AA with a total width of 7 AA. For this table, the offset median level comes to 36.7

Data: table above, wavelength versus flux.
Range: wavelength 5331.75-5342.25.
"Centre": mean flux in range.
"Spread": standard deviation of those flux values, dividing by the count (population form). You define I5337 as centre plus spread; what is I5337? 32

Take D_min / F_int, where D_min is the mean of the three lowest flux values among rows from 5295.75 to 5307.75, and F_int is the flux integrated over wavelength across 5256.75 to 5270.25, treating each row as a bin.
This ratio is 0.07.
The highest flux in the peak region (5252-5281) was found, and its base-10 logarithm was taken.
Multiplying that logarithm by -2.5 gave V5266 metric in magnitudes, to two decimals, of -4.20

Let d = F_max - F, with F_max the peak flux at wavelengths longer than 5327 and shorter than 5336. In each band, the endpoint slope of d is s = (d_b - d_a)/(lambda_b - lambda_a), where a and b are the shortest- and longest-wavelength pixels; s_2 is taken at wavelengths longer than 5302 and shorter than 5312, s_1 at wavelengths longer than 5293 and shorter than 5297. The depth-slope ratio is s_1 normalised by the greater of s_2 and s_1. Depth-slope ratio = 0.75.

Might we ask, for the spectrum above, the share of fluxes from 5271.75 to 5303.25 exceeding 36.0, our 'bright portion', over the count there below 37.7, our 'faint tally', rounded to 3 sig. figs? 1.00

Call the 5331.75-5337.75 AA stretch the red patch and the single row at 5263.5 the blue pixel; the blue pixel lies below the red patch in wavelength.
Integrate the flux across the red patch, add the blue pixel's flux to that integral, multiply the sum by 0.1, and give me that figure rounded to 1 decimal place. 23.1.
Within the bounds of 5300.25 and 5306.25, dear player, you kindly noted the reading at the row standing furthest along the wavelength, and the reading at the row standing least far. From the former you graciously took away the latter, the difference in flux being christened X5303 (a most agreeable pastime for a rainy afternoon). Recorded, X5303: -1.5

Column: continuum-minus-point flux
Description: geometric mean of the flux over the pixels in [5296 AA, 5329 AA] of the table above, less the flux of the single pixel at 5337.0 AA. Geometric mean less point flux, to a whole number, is 4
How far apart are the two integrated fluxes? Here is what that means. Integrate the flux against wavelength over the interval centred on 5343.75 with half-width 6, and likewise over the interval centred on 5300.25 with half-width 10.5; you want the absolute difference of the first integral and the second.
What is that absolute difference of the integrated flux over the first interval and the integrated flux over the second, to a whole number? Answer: 395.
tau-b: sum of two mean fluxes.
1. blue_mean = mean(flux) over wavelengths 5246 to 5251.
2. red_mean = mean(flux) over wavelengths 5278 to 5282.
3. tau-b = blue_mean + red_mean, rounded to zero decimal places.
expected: 91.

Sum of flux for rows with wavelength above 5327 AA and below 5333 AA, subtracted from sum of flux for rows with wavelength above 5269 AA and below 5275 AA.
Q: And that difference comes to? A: 56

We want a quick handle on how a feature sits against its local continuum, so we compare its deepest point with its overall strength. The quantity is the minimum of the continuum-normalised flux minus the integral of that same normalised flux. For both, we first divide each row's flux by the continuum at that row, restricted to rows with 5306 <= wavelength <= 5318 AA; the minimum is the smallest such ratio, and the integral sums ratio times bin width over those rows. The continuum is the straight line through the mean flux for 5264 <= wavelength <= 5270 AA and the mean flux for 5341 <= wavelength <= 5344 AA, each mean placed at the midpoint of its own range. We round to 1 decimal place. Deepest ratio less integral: -10.4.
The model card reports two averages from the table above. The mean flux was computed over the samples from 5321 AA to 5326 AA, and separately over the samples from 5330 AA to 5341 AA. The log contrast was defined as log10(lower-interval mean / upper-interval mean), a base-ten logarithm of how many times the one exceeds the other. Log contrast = 0.020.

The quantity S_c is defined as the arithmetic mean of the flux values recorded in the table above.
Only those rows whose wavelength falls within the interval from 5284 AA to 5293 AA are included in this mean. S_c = 39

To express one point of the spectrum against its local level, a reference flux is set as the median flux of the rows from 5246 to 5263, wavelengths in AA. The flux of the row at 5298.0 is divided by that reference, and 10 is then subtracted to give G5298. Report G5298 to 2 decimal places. -9.16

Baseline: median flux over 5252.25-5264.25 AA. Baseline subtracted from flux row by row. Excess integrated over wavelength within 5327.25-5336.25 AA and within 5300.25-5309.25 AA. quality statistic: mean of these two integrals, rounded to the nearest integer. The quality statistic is -67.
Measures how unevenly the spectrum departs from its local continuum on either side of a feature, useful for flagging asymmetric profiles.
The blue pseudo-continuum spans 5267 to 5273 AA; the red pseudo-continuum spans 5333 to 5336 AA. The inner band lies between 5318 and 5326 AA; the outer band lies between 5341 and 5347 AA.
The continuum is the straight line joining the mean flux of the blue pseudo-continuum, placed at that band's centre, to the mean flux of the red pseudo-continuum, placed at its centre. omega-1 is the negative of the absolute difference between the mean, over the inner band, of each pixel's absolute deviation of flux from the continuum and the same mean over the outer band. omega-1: -4.0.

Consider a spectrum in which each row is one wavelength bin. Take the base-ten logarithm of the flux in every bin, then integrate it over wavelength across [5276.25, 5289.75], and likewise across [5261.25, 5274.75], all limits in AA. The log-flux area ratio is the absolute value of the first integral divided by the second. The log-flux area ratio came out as 0.98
